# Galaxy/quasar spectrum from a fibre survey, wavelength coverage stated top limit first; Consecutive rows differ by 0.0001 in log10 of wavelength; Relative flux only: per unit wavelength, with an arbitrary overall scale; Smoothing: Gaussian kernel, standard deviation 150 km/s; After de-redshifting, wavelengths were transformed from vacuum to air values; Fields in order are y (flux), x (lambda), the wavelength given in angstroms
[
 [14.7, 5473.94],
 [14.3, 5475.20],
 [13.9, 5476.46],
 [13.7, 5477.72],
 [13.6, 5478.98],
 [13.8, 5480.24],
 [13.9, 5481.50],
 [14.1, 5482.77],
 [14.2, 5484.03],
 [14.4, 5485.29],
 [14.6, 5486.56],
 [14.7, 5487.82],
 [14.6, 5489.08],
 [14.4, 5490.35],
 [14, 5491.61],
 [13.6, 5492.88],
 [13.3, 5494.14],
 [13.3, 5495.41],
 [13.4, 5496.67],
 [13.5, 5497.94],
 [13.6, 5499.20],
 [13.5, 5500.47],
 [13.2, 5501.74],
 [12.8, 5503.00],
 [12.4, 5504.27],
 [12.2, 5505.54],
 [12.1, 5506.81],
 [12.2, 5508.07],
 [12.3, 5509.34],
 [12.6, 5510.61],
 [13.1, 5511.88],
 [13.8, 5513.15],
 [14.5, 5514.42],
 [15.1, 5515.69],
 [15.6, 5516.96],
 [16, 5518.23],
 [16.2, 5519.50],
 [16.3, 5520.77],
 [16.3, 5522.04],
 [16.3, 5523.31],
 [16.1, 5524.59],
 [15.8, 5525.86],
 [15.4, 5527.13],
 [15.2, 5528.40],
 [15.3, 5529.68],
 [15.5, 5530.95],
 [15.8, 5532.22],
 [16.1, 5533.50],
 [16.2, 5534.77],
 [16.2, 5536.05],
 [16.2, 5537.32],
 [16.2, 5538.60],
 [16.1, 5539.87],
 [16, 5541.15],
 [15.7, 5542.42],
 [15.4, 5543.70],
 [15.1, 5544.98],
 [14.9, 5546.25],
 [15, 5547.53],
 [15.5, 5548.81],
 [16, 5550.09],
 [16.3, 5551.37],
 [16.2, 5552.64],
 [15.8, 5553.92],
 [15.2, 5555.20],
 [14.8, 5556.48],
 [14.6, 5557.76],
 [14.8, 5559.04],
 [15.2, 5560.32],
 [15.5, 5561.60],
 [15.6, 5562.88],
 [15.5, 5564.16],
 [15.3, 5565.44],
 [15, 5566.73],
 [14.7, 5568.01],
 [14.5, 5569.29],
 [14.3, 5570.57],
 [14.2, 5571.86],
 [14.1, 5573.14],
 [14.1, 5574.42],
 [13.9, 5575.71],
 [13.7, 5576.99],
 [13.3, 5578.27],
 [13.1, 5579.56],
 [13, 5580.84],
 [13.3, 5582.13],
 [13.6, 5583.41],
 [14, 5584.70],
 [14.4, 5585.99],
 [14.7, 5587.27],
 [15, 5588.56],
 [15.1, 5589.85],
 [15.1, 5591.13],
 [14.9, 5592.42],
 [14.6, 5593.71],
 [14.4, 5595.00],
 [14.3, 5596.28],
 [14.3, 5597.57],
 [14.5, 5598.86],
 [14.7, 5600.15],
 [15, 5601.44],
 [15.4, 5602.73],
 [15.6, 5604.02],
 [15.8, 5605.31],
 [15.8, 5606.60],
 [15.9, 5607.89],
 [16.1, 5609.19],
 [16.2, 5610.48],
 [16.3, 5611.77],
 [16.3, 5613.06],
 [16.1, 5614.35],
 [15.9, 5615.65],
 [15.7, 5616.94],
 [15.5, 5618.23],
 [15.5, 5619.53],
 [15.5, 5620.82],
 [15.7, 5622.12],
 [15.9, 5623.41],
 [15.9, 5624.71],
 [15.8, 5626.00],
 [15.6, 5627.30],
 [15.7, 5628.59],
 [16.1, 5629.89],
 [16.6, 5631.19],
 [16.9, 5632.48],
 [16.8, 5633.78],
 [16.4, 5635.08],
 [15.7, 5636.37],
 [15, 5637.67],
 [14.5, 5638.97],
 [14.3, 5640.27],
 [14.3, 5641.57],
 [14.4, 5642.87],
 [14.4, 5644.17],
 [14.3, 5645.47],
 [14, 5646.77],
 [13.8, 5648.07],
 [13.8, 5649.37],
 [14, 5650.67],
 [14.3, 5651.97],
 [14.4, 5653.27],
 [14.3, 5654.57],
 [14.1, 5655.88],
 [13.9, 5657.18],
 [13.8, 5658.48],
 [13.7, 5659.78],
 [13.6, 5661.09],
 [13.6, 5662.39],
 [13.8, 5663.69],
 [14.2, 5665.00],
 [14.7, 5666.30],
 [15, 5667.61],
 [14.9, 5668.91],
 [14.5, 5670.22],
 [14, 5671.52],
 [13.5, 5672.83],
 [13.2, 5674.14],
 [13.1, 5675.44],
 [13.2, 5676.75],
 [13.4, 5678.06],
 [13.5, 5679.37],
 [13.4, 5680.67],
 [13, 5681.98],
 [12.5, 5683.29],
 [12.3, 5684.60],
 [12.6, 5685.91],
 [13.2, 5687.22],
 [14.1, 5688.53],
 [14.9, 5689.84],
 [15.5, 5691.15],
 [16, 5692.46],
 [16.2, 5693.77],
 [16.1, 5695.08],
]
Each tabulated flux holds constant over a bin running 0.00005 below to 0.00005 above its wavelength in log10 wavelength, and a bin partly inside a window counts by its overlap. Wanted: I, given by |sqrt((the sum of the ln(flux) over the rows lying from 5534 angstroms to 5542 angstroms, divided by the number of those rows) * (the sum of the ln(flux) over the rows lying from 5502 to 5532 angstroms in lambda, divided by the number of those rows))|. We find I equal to 2.72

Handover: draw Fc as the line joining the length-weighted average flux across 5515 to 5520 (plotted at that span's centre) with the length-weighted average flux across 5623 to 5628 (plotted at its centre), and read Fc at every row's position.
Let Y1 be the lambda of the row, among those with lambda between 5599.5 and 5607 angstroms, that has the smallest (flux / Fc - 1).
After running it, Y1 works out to 5600.15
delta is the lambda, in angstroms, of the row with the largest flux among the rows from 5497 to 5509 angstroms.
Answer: 5499.20 angstroms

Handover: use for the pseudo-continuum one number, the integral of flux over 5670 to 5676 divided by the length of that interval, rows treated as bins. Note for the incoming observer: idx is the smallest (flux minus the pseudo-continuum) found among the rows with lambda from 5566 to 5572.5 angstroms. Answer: 0.6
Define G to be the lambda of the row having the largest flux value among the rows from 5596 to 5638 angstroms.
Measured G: 5632.48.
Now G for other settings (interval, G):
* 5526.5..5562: 5551.37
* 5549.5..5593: 5551.37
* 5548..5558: 5551.37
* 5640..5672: 5667.61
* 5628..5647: 5632.48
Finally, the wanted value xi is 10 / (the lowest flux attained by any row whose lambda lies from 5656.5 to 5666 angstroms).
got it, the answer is 0.735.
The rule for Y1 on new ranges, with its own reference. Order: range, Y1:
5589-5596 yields 5595.00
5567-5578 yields 5576.99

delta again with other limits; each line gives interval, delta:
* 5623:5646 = 5632.48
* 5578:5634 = 5632.48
